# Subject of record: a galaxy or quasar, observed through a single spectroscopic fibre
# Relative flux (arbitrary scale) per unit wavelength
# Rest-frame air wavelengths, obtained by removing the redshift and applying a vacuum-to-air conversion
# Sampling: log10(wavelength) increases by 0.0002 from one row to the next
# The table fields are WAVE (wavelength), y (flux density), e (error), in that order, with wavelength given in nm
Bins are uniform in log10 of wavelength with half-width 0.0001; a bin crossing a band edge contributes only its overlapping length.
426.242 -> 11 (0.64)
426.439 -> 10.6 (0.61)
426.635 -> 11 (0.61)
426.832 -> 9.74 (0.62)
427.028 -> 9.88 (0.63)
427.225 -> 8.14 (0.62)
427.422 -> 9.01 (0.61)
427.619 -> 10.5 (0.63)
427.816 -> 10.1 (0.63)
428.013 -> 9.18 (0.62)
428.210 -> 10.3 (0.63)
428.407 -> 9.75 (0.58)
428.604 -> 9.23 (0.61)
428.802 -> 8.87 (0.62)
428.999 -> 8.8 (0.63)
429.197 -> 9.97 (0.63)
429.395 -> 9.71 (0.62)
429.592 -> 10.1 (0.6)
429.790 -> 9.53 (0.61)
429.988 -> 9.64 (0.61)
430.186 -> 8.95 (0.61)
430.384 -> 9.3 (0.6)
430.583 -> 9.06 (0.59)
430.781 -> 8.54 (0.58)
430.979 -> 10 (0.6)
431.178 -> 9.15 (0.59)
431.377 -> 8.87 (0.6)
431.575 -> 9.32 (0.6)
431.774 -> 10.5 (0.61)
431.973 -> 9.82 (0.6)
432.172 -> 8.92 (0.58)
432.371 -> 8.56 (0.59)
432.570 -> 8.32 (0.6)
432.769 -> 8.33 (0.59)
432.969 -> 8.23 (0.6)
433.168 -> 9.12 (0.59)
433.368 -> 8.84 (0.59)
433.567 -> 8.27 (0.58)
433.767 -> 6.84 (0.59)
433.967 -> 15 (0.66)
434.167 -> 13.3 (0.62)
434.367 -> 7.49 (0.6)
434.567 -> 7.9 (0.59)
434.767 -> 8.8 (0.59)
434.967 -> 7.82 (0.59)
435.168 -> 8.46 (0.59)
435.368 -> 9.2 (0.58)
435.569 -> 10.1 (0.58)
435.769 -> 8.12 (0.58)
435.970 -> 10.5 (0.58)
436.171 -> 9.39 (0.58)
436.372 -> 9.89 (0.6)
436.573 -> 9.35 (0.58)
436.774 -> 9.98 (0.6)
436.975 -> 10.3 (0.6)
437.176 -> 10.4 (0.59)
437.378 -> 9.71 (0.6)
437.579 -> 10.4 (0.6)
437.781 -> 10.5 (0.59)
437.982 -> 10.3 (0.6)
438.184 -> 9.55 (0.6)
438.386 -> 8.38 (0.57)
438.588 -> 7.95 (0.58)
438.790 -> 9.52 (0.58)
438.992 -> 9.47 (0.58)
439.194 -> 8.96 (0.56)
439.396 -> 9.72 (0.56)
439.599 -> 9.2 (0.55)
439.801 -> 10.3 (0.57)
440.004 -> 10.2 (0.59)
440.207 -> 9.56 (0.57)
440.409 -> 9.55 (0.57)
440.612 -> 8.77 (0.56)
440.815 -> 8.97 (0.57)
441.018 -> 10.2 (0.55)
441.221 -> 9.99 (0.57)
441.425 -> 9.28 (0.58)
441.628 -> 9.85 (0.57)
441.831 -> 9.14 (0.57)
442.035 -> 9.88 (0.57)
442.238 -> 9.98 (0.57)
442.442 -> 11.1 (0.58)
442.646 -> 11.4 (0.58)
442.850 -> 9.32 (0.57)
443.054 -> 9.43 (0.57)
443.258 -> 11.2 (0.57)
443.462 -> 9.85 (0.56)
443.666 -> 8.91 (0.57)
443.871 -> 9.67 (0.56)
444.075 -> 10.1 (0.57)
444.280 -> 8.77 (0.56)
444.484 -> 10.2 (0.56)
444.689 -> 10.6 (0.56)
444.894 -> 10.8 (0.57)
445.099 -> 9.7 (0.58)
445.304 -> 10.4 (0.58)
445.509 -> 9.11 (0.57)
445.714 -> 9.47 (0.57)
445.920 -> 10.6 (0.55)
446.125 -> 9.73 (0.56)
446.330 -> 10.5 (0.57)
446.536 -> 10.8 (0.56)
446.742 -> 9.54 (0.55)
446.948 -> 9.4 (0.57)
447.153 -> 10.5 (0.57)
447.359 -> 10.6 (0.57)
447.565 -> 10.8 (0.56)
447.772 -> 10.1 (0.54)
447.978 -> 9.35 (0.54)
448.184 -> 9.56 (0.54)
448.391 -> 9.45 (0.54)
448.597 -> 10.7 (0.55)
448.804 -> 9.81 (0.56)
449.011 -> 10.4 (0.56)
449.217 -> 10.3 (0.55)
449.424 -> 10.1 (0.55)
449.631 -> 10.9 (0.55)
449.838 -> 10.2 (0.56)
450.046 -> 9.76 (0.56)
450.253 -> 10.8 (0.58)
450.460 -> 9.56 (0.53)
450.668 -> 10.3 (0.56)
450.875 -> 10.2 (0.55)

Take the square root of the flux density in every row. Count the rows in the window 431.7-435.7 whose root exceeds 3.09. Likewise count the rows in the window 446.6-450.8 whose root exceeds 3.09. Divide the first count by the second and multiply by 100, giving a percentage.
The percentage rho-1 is 31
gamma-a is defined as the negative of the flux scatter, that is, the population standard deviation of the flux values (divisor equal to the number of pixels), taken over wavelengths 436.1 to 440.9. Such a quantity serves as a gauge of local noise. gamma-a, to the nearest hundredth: -0.65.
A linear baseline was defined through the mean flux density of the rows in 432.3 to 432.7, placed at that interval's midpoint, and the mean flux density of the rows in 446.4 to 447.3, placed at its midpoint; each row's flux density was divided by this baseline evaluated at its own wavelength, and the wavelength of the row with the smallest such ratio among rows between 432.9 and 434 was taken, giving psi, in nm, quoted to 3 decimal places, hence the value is 433.767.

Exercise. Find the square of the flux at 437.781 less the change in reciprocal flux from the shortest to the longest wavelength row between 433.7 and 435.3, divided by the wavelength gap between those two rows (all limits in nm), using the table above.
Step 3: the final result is 110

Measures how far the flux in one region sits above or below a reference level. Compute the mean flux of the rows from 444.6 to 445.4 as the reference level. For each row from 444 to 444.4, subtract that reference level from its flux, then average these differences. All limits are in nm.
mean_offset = -0.9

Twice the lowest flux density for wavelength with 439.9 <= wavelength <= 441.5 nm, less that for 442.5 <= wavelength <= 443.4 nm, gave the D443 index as 8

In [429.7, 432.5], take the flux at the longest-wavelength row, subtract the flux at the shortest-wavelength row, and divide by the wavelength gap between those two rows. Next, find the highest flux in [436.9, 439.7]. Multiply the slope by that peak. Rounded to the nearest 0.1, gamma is -3.9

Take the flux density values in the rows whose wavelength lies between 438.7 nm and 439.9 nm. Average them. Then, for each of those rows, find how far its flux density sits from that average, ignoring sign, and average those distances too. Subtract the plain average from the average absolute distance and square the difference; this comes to 84.8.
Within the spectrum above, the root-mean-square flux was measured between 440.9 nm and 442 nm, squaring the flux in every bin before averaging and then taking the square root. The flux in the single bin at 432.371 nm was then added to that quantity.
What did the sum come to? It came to 18.3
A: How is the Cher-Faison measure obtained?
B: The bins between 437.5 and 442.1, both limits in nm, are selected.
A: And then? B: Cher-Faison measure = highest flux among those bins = 10.5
